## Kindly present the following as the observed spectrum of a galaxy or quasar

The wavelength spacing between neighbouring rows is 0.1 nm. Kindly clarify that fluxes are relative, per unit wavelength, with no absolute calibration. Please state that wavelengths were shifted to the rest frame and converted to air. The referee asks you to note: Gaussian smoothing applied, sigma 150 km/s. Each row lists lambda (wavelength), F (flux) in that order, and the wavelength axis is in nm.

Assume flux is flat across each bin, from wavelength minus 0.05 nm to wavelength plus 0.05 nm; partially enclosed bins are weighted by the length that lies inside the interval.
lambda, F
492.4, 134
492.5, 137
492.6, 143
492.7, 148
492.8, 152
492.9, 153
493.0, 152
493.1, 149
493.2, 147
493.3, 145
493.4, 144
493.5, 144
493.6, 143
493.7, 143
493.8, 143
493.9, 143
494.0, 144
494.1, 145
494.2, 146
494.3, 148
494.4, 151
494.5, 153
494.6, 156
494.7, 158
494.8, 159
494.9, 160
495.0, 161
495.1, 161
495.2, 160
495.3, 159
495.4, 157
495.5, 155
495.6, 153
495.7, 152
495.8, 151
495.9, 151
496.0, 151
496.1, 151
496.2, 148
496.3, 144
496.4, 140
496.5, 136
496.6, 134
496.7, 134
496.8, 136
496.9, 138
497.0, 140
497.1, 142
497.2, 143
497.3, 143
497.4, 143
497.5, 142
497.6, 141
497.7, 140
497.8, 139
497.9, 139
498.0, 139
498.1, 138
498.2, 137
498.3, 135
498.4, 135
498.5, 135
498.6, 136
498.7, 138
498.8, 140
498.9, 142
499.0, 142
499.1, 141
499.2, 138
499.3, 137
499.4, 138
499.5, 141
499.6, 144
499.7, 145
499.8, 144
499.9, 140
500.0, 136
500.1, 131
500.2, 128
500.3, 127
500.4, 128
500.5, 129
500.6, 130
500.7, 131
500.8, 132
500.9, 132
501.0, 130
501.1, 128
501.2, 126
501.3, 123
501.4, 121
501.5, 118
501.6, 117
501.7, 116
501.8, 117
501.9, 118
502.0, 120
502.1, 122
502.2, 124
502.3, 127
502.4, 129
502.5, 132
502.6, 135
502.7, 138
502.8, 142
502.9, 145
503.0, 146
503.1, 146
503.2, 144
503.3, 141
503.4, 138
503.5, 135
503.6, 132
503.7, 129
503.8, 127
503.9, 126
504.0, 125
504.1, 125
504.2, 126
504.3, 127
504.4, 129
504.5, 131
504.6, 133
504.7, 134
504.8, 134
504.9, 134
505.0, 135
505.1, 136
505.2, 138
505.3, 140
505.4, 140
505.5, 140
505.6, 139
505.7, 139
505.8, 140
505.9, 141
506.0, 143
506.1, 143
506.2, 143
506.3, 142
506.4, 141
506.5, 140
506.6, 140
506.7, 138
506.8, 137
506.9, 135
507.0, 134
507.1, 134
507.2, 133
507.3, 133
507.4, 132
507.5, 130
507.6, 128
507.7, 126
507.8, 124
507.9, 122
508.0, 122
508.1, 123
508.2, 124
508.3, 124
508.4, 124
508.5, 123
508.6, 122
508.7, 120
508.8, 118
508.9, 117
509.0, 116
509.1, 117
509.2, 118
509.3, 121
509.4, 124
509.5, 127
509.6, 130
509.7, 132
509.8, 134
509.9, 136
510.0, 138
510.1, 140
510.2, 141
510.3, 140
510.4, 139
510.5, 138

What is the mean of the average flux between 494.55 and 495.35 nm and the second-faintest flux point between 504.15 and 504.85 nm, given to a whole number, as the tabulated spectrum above 143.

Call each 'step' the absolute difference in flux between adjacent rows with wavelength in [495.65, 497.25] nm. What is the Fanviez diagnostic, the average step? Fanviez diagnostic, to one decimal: 1.8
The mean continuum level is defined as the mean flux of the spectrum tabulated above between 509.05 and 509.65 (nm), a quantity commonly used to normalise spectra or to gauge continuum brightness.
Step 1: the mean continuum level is 123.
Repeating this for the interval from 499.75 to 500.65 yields 133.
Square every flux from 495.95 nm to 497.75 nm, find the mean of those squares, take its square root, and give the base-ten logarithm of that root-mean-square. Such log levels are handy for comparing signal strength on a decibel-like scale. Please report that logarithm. 2.15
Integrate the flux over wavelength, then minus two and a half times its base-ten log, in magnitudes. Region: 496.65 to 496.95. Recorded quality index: -4.03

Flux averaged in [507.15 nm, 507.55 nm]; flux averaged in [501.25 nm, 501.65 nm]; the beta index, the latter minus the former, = -12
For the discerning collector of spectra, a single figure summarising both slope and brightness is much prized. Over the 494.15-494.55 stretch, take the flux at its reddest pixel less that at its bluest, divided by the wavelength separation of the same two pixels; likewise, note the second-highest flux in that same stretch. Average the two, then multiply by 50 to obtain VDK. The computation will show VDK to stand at 4358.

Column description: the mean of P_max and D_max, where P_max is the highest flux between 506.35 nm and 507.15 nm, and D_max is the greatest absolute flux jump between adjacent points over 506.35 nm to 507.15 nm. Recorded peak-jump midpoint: 71.5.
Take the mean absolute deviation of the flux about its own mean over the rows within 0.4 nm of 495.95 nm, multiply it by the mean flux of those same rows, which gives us 310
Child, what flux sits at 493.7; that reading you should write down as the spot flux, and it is 143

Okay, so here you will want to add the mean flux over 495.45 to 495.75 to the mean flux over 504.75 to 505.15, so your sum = 288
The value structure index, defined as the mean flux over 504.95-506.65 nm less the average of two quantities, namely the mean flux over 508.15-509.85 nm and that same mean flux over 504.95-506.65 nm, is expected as 8.5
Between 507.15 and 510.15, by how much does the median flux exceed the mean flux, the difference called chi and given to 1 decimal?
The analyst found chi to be -1.9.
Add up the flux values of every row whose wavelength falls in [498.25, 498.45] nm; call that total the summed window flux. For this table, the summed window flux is 270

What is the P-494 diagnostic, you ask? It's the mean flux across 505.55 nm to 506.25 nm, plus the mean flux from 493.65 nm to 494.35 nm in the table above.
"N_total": 286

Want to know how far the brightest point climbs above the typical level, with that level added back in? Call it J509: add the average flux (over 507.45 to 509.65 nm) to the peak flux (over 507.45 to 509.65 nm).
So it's 253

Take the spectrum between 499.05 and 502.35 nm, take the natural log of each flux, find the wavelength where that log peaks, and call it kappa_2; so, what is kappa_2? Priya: 499.7 nm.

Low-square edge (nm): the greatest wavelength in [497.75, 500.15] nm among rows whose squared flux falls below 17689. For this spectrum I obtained 500.1 nm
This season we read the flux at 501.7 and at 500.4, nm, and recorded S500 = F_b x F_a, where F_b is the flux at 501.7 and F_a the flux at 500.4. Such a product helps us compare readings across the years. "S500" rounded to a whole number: 14848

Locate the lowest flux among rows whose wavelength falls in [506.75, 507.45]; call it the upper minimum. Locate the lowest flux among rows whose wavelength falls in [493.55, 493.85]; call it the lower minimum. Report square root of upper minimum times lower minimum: 137.4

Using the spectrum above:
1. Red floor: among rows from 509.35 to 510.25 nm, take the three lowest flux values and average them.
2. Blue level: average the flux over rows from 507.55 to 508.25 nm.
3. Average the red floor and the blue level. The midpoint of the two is 126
